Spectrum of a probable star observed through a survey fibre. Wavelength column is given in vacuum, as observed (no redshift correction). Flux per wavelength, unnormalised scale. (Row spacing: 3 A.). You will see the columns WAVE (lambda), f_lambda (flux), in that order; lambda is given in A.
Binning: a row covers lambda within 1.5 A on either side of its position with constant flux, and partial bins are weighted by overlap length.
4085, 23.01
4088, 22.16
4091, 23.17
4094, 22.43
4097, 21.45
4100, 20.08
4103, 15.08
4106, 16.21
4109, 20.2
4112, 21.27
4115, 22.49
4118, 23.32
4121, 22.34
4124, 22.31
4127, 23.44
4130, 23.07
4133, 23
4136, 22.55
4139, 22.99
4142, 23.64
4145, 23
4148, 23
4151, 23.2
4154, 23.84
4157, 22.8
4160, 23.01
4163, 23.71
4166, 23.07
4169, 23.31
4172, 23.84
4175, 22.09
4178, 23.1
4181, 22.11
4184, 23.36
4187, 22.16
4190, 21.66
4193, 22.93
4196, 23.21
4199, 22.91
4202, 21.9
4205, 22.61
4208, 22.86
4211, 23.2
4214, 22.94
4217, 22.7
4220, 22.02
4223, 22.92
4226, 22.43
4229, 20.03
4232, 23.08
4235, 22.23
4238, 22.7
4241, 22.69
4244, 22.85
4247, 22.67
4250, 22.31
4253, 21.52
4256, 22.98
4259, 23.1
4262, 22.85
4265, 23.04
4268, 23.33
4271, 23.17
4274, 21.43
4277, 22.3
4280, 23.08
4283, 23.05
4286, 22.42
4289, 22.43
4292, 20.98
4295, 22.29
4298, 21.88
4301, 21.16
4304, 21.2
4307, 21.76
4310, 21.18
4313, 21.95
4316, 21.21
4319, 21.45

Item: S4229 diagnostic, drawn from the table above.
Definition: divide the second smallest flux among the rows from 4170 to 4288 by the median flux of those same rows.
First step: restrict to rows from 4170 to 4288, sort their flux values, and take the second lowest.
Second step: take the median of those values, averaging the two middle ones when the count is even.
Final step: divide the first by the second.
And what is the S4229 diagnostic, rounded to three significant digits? 0.938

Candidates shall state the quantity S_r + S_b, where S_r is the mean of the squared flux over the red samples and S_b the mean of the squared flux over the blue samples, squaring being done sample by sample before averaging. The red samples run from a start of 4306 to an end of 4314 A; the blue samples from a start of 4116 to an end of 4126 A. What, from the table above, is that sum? 982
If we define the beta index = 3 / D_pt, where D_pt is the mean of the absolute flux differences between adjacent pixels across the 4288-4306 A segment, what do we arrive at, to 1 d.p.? 3.8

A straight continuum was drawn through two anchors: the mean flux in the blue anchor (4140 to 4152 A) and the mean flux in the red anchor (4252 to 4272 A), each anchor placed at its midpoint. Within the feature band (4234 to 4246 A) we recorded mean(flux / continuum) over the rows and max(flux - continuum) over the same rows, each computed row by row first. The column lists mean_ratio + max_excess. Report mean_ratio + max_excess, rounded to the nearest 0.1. 0.9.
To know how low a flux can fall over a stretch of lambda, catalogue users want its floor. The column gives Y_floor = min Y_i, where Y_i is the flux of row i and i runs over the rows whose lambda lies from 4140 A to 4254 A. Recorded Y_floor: 20.03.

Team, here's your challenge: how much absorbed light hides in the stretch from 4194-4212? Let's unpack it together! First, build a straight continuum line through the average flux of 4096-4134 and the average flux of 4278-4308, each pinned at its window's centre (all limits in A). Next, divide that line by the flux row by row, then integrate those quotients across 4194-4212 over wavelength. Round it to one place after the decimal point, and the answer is 17.0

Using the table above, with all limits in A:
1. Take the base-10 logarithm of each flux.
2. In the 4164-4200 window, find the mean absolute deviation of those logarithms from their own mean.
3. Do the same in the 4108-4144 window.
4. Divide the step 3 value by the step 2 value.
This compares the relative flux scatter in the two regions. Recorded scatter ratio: 1.3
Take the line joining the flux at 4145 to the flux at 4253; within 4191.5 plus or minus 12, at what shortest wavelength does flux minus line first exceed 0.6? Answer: 4184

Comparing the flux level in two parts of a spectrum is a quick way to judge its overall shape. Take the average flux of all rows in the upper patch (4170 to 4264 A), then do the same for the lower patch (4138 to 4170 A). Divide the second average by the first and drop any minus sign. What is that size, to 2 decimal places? 1.03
